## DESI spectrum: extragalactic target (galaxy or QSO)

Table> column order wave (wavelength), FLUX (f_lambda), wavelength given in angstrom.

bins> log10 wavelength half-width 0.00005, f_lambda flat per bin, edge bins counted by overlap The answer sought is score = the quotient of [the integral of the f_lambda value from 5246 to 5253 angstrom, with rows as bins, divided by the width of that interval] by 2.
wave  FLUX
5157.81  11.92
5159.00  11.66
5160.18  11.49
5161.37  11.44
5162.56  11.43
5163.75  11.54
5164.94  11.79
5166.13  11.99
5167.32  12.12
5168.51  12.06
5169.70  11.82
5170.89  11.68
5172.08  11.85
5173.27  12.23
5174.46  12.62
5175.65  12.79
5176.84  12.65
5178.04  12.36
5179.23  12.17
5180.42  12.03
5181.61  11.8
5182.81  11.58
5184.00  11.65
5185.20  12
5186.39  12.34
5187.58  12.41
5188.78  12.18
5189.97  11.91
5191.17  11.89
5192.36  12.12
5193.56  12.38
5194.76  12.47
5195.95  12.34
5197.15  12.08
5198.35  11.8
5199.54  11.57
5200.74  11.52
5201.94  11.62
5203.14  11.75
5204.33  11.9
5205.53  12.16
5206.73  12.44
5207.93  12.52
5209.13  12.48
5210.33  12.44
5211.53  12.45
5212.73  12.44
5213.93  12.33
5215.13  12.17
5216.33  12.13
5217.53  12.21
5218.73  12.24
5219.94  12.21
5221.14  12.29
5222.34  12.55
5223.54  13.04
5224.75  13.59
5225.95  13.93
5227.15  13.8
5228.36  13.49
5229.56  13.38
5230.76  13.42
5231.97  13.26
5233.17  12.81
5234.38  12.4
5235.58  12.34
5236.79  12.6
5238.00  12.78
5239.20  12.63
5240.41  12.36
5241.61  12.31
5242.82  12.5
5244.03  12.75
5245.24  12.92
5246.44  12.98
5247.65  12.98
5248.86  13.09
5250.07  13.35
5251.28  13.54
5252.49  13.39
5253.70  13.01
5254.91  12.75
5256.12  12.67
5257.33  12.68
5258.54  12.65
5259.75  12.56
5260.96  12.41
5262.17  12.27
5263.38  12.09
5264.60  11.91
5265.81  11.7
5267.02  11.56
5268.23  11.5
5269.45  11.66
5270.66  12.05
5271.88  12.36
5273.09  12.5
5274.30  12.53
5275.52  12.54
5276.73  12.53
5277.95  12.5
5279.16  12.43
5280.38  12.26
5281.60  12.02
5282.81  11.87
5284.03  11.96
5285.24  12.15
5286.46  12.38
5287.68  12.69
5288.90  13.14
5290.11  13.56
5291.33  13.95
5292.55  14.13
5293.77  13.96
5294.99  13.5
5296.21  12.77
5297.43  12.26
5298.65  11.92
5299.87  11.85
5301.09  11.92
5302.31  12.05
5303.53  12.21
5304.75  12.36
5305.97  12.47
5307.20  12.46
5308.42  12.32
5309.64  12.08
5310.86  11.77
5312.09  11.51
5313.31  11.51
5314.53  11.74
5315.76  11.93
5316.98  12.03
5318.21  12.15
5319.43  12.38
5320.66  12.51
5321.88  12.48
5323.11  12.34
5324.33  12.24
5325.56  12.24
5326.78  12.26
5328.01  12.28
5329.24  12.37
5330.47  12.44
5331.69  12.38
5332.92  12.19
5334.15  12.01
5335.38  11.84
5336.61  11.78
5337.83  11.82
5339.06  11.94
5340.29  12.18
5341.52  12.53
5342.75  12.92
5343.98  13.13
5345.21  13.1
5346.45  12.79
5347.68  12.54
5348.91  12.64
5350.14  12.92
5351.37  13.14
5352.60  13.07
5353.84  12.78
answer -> 6.61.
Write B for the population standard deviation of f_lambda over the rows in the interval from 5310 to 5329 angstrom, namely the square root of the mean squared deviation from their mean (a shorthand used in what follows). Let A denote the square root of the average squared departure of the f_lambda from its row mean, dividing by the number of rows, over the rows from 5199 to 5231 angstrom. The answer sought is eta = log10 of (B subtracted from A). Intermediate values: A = 0.67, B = 0.32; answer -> -0.46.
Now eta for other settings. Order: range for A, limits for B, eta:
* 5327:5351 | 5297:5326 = -0.89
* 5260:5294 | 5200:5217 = -0.44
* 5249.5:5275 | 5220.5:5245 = -1.26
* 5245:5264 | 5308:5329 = -1.06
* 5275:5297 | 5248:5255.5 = -0.35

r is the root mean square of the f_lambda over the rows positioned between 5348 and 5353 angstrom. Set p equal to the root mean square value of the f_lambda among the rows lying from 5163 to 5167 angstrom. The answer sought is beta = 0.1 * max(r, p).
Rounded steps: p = 11.8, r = 12.9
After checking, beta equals 1.29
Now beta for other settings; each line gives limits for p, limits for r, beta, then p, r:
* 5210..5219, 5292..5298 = 1.33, 12.3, 13.3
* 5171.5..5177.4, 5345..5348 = 1.28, 12.4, 12.8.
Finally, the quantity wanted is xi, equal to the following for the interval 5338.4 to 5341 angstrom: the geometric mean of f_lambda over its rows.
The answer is 12.1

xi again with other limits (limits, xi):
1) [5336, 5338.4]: 11.8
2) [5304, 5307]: 12.4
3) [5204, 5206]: 12.0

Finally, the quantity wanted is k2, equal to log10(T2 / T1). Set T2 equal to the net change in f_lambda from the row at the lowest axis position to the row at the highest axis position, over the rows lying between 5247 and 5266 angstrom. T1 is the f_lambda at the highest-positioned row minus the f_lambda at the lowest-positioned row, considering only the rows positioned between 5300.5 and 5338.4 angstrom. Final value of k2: 1.1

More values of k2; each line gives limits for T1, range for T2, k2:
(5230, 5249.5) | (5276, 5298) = -0.1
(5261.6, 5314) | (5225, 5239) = 0.2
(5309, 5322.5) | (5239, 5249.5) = 0.1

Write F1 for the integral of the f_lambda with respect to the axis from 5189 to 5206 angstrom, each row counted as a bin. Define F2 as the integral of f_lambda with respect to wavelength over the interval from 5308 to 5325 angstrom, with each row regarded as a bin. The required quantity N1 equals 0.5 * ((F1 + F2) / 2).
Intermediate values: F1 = 204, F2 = 205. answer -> 102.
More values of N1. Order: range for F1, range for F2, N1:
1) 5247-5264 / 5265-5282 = 106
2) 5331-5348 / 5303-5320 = 104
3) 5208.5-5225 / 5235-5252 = 106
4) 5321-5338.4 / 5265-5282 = 105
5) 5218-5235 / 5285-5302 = 110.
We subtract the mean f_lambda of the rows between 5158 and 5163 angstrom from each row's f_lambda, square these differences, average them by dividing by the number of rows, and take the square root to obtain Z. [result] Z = 0.09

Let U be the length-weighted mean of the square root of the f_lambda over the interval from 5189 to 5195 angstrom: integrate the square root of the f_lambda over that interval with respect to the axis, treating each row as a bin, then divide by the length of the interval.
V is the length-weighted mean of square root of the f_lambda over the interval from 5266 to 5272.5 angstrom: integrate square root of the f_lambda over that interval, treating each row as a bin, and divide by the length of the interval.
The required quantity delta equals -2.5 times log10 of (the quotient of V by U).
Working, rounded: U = 3.48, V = 3.44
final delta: 0.01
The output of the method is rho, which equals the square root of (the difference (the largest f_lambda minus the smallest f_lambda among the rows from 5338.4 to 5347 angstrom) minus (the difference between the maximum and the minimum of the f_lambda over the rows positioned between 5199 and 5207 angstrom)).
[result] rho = 0.52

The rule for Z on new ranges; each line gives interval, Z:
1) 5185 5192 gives 0.20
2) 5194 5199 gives 0.26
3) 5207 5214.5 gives 0.06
